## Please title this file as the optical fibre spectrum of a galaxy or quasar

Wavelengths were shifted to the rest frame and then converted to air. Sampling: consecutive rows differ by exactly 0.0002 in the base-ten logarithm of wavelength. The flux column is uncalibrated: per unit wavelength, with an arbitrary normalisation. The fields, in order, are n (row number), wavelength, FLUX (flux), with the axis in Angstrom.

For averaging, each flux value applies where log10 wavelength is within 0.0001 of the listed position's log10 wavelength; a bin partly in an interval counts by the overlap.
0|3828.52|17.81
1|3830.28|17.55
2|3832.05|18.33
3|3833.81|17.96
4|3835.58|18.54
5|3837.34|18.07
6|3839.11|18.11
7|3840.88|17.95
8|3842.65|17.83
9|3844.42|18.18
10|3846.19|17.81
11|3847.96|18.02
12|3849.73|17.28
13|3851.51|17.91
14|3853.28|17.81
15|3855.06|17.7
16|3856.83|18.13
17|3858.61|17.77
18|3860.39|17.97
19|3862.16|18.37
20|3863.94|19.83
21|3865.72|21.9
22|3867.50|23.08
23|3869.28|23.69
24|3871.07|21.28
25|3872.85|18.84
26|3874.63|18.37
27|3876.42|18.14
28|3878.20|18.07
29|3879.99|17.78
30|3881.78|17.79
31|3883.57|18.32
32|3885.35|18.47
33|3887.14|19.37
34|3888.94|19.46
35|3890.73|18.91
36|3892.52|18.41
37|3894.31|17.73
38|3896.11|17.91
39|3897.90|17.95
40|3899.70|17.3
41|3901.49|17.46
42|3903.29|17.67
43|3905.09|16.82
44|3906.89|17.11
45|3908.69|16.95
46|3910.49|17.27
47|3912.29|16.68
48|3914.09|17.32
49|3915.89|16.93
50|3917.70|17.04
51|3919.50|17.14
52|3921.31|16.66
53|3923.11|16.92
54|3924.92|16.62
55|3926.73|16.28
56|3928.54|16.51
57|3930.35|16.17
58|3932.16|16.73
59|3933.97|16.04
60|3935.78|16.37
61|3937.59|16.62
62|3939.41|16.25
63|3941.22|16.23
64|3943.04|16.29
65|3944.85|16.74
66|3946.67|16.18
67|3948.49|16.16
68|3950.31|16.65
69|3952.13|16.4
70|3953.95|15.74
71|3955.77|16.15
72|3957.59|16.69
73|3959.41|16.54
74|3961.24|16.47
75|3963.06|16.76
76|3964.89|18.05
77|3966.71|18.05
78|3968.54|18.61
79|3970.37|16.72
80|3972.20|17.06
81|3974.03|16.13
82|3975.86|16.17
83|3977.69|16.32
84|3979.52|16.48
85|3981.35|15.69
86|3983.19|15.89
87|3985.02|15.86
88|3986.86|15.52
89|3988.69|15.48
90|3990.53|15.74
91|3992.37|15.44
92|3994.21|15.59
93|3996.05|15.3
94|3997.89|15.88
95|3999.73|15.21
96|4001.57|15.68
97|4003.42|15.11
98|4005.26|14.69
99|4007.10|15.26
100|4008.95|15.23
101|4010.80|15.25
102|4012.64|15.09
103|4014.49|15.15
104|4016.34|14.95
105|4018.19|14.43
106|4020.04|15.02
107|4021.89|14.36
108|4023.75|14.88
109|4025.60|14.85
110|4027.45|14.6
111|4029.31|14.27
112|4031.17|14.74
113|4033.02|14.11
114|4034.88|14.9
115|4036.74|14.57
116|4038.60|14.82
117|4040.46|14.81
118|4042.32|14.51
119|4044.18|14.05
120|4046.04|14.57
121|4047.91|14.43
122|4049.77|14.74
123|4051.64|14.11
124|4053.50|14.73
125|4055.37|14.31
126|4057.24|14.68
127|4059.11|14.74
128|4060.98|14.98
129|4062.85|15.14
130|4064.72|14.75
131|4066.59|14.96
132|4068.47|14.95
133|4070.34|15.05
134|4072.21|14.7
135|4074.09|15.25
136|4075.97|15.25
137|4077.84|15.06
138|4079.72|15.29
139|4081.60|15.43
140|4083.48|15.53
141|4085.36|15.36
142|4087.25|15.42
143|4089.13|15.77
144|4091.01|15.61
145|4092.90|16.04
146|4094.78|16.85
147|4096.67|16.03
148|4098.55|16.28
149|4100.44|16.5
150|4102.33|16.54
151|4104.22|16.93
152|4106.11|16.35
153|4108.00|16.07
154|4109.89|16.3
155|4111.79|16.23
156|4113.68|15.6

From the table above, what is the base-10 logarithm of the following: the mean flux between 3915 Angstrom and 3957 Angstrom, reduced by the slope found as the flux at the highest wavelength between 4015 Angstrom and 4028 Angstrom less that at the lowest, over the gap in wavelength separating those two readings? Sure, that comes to 1.22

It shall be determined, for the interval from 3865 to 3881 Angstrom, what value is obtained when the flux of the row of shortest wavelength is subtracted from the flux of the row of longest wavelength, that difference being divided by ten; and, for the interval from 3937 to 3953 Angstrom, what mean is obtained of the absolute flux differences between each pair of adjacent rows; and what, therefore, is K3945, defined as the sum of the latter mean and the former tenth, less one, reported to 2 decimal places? -1.13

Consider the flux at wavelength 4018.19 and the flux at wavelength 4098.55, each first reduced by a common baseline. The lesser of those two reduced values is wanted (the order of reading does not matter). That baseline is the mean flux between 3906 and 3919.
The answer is -2.6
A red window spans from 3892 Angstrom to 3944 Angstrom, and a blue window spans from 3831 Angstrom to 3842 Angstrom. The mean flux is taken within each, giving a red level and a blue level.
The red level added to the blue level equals 35.1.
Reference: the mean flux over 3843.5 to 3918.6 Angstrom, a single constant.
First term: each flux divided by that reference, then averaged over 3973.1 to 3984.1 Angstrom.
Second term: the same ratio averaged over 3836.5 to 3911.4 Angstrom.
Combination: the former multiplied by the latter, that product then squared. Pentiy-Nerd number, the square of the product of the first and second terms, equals 0.78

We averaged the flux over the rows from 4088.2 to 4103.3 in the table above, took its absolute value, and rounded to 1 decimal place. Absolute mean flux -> 16.2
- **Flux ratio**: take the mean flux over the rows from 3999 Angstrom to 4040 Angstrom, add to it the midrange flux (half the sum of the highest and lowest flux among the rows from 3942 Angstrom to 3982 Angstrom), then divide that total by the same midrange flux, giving 1.87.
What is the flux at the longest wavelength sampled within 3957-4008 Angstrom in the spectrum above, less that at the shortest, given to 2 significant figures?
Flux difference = -1.4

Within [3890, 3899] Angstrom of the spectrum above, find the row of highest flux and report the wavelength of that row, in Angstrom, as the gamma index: 3890.73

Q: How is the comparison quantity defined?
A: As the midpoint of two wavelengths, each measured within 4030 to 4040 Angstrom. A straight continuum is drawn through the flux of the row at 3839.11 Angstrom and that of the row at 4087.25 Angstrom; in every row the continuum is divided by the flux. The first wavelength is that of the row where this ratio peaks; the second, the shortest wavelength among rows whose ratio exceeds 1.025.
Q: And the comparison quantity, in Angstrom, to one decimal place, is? 4032.1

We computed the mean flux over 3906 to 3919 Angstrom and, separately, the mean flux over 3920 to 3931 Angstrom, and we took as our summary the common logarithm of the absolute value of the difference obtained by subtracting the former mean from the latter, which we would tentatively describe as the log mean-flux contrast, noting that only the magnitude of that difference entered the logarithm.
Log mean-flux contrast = -0.3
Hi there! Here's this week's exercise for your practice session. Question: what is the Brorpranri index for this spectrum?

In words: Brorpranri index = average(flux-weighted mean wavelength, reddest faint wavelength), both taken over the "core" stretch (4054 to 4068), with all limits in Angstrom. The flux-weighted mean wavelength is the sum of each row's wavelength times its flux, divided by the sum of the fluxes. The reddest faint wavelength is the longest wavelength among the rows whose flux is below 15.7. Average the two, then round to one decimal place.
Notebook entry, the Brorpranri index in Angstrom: 4063.8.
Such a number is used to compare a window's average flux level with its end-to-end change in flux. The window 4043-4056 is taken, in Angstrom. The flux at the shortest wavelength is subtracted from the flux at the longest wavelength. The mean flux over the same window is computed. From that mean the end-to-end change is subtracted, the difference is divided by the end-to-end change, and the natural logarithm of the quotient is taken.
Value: 4.00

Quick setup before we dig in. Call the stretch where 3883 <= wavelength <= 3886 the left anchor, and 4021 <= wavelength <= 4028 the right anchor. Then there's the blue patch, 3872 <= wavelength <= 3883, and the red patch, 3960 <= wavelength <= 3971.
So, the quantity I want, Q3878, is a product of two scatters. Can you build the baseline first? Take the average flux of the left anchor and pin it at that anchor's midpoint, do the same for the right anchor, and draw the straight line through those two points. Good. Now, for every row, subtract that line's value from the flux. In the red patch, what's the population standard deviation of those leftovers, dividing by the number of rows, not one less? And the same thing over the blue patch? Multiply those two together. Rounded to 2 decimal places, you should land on 0.25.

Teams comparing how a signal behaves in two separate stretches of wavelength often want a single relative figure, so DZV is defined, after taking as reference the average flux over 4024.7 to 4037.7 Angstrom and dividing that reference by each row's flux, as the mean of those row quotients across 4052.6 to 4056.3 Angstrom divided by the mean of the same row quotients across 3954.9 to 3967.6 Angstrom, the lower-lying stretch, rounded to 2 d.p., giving 1.17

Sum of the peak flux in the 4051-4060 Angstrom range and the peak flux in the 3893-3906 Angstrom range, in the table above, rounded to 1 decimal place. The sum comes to 32.7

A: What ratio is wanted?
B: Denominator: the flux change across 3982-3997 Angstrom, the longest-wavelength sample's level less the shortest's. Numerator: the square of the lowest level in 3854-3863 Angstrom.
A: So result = -531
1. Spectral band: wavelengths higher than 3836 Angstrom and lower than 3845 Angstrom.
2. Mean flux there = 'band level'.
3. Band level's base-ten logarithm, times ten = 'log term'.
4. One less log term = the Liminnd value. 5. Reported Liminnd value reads -11.6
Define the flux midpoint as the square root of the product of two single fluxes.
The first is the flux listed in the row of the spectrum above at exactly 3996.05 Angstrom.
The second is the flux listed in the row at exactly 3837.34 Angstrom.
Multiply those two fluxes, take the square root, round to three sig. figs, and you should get 16.6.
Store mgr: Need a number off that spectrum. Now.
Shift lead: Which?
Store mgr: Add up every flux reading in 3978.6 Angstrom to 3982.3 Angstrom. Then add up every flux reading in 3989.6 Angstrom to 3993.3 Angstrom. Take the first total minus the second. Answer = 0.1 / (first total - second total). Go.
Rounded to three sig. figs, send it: 0.101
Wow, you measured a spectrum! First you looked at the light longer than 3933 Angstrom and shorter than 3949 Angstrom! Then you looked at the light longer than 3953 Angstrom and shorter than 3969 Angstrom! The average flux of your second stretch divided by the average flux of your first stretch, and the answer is 1.04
